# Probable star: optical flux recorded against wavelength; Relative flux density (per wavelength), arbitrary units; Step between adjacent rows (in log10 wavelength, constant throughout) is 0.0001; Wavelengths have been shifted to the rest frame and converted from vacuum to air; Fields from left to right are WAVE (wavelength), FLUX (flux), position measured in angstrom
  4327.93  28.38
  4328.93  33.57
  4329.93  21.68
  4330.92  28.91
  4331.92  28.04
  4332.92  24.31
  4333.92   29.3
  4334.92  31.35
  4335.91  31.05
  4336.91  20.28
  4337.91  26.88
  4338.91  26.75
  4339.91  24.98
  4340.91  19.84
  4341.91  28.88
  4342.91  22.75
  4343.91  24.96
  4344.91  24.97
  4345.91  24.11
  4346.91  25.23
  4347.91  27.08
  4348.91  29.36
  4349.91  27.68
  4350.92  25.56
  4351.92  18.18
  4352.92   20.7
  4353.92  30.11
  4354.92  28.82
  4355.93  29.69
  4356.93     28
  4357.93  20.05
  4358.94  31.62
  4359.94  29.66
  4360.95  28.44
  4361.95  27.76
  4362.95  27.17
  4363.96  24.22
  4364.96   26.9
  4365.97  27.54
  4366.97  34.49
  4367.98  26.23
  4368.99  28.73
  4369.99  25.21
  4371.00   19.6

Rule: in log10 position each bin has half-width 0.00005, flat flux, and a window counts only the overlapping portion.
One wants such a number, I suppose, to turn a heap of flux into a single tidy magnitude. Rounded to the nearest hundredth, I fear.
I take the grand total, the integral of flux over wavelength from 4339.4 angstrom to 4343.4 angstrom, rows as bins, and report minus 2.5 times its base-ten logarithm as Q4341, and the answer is -4.96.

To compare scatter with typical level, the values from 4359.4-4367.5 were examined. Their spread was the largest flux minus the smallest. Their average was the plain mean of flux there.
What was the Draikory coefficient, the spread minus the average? -18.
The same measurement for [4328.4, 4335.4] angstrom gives -16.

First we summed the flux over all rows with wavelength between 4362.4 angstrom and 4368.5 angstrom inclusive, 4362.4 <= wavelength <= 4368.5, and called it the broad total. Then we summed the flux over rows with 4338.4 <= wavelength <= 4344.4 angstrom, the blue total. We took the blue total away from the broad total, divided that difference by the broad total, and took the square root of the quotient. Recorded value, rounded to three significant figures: 0.332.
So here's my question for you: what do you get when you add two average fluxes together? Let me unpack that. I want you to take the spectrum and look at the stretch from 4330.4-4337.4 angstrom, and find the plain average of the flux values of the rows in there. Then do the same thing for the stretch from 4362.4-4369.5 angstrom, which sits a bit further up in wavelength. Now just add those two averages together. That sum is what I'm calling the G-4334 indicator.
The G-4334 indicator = 55.5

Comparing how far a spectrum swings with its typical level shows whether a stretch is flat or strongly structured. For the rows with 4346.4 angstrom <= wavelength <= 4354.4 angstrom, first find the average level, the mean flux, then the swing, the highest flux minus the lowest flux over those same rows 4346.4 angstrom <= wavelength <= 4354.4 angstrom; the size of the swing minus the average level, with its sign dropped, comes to 13.6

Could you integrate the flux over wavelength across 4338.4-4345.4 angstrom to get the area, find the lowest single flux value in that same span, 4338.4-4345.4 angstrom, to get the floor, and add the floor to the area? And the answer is 193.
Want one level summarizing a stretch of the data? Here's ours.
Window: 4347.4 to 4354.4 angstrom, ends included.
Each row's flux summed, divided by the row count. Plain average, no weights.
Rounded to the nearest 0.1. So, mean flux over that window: 25.5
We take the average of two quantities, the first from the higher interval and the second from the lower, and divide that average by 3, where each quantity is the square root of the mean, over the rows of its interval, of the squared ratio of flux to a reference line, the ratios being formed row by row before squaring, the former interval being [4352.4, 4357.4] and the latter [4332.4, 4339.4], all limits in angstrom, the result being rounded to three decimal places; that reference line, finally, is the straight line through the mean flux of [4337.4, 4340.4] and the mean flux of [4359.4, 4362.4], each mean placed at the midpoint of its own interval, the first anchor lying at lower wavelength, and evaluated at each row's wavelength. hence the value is 0.341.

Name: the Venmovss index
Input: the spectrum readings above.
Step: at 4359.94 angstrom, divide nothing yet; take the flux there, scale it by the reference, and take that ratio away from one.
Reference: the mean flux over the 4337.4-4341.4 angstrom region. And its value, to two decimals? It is -0.21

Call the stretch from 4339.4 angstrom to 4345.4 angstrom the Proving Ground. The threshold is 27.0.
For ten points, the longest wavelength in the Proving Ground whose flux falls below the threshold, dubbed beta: 4344.91 angstrom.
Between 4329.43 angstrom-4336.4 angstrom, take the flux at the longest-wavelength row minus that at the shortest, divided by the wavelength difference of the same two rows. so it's 1.6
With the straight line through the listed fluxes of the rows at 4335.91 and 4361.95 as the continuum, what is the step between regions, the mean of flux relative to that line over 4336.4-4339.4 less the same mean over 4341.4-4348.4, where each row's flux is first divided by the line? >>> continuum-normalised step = -0.050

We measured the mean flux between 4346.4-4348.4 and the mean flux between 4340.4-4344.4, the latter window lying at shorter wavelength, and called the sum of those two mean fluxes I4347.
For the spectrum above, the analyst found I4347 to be 50.3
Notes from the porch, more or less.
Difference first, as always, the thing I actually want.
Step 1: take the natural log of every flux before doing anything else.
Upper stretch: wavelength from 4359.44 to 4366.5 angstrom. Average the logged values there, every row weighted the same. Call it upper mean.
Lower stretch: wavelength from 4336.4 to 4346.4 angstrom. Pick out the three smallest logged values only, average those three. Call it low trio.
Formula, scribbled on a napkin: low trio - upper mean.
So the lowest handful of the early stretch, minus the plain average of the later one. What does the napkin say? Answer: -0.27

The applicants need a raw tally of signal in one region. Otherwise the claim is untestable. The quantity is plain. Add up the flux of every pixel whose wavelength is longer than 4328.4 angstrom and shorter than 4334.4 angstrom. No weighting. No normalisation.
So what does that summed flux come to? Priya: 166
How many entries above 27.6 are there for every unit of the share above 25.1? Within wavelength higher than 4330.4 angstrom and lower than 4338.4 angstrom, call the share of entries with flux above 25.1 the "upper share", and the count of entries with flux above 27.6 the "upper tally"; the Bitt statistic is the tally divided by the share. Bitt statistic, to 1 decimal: 6.7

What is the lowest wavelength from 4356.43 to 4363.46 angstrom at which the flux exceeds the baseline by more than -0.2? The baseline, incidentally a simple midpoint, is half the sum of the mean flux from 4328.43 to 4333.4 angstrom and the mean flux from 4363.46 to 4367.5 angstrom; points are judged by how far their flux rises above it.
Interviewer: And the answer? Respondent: 4356.93 angstrom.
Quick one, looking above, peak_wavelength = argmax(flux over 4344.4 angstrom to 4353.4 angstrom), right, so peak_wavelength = 4348.91 angstrom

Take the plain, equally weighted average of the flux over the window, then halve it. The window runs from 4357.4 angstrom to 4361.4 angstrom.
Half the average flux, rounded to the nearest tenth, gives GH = 13.7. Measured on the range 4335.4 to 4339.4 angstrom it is 13.1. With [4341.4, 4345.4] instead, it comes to 12.7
